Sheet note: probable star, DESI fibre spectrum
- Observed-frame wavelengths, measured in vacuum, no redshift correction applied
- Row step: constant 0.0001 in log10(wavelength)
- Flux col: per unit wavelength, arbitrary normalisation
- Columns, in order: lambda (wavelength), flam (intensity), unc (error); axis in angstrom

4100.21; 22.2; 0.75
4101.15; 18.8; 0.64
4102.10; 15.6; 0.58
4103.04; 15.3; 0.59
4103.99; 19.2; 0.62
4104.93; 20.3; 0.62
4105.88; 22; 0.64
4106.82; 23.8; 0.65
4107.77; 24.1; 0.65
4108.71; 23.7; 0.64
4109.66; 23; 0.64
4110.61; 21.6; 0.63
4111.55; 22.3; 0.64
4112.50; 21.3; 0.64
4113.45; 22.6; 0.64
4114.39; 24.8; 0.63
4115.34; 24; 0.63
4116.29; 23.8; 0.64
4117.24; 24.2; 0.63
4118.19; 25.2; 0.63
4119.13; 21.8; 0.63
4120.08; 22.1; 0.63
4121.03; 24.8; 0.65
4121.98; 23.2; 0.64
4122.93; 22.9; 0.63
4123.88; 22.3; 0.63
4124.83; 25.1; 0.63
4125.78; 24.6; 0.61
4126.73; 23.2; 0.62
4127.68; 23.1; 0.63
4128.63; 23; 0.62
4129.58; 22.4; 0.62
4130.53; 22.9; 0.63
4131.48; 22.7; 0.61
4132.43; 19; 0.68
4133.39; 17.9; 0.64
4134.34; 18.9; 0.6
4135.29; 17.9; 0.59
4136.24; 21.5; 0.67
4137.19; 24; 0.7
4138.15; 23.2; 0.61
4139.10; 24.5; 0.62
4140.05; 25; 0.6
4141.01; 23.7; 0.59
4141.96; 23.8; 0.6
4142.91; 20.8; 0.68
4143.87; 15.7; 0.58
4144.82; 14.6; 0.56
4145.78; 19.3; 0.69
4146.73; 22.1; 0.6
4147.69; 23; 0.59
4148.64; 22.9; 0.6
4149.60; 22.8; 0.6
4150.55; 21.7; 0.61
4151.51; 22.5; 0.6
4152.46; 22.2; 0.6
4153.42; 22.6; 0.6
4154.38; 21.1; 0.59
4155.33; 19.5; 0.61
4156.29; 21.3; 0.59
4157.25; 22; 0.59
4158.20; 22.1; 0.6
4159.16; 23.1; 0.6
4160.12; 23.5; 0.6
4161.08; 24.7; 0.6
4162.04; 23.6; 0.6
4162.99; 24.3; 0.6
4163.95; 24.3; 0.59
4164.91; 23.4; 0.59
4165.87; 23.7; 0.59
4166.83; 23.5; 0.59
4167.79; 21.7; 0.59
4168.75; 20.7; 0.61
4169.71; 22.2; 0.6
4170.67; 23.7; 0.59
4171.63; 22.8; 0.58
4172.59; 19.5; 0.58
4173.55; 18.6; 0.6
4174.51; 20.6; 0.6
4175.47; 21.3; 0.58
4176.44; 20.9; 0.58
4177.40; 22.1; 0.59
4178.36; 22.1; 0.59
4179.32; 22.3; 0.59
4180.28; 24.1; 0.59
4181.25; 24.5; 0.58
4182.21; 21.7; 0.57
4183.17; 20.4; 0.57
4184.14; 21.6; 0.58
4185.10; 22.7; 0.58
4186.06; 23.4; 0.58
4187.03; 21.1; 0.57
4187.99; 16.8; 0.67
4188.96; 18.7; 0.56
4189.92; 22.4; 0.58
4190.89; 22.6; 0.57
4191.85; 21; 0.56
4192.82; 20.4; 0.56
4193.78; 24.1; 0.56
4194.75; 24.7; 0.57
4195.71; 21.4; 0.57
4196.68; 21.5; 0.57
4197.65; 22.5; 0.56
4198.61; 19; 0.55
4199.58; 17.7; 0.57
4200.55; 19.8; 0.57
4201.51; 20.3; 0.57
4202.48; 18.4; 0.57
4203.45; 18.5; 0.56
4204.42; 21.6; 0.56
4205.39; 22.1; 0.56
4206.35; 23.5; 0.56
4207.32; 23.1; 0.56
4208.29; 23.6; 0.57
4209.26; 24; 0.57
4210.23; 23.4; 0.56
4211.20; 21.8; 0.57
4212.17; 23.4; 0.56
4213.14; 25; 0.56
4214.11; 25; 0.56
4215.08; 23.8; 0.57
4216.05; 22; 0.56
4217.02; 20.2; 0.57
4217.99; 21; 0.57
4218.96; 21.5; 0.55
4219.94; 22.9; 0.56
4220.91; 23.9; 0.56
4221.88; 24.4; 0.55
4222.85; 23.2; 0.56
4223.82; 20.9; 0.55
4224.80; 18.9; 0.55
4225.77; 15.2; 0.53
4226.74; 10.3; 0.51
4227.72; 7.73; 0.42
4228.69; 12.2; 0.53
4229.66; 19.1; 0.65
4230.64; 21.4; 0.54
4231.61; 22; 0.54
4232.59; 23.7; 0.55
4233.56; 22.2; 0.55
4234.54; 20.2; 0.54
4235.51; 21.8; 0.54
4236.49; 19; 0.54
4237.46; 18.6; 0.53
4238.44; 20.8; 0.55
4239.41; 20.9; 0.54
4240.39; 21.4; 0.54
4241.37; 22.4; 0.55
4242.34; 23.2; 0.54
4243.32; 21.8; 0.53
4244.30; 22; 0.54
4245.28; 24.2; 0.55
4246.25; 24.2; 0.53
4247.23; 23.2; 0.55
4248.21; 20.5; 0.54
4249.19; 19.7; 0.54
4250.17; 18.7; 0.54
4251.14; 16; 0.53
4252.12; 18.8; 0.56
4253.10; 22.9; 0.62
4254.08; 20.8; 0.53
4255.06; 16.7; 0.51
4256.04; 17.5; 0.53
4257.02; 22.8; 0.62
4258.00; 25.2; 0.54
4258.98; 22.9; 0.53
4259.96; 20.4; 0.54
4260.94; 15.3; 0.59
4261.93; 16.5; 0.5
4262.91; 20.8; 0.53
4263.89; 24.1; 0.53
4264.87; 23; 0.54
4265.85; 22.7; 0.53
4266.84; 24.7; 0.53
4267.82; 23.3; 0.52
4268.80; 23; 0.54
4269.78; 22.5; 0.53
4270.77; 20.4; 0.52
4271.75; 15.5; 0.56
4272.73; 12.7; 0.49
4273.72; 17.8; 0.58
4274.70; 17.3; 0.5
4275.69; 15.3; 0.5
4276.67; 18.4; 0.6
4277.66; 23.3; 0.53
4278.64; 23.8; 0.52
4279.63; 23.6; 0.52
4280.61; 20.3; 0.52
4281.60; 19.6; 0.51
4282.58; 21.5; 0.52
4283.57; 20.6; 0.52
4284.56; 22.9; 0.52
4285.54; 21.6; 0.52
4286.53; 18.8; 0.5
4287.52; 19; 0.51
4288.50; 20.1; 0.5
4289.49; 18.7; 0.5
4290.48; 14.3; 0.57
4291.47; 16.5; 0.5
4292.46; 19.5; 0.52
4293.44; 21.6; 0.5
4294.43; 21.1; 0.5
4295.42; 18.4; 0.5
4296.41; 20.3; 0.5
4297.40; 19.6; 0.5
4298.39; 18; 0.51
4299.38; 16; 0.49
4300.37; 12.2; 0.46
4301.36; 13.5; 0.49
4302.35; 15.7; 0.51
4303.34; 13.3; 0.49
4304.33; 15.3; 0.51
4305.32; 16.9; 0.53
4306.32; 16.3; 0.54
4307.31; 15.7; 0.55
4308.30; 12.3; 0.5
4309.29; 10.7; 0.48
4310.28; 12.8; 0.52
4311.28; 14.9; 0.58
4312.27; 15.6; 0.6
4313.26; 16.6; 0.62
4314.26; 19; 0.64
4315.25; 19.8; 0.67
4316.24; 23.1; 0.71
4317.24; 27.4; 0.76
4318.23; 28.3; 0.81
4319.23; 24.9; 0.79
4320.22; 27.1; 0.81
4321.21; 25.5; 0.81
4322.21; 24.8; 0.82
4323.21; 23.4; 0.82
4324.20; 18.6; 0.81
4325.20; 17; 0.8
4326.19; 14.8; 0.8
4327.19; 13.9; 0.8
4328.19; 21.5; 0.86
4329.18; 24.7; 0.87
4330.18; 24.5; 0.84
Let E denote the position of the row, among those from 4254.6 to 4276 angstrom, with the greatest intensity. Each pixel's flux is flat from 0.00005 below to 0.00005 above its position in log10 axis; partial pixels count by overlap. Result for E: 4258.00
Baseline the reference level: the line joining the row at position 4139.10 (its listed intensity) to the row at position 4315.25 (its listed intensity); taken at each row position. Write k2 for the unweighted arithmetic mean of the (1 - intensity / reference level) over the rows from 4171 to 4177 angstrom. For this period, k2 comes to 0.13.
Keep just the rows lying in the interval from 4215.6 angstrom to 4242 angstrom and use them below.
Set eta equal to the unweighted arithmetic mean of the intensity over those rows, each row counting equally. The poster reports 19.9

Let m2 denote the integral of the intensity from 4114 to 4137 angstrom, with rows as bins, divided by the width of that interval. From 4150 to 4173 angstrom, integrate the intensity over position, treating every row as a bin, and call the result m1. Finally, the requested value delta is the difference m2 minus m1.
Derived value -495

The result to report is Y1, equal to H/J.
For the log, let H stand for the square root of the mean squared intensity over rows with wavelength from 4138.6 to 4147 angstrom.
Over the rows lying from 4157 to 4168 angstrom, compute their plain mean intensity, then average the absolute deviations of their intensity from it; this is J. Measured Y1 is 29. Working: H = 21.4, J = 0.7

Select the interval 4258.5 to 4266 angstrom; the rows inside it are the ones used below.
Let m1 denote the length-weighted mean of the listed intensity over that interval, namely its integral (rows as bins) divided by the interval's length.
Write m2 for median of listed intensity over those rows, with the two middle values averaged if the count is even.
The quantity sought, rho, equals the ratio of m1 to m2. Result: 0.95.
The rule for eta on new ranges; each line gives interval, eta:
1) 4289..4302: 17.7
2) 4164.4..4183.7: 22.0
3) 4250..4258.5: 19.9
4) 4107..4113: 22.7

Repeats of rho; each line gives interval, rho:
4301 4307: 0.98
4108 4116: 1.01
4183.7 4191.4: 0.96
